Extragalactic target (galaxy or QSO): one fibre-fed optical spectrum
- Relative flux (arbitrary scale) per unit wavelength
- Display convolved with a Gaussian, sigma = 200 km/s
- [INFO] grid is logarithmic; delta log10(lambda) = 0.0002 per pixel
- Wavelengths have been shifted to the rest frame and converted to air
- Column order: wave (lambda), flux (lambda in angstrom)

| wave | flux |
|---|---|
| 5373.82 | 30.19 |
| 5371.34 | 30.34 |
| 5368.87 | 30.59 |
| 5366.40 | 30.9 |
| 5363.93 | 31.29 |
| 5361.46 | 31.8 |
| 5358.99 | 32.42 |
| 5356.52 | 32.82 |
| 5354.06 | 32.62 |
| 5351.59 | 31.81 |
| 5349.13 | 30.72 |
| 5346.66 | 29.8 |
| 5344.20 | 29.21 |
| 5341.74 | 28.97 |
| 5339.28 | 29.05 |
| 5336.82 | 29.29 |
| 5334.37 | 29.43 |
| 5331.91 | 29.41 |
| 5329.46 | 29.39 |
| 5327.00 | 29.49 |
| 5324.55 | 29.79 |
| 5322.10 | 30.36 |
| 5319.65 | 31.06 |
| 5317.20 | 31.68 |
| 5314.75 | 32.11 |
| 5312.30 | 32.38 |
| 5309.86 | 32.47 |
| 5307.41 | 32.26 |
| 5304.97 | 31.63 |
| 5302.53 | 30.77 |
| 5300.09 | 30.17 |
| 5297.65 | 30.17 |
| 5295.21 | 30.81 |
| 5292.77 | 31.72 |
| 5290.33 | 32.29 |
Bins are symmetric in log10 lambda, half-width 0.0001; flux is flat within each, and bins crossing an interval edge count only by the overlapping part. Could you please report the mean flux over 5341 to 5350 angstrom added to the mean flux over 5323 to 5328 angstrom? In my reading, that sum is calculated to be 59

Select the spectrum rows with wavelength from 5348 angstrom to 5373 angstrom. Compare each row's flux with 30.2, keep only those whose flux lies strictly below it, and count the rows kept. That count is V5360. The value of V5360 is 0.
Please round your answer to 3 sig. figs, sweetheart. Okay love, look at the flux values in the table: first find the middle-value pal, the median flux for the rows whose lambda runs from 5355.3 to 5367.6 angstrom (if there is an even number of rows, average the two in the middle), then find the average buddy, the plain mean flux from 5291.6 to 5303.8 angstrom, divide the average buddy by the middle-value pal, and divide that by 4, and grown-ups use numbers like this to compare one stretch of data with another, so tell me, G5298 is 0.242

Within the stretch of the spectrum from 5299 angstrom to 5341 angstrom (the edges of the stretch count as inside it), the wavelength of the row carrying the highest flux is 5309.86 angstrom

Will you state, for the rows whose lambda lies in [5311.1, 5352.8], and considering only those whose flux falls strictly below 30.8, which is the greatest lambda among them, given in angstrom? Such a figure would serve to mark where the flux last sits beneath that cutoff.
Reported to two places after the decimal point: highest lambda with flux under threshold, 5349.13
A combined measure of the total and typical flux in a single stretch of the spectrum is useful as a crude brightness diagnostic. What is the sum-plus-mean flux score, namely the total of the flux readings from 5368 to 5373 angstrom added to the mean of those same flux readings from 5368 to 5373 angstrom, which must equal 91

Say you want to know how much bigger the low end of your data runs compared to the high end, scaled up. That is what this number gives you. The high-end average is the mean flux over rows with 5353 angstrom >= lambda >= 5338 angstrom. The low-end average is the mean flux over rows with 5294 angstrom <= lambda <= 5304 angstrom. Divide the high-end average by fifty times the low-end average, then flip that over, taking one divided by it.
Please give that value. 51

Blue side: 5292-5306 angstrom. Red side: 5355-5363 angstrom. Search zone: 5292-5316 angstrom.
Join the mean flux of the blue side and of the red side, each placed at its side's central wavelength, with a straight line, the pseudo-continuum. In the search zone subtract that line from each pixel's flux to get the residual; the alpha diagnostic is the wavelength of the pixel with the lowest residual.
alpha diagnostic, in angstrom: 5300.09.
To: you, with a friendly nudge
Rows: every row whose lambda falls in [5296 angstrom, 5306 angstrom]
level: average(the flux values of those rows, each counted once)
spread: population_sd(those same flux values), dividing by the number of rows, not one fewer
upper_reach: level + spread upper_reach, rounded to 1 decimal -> 31.3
